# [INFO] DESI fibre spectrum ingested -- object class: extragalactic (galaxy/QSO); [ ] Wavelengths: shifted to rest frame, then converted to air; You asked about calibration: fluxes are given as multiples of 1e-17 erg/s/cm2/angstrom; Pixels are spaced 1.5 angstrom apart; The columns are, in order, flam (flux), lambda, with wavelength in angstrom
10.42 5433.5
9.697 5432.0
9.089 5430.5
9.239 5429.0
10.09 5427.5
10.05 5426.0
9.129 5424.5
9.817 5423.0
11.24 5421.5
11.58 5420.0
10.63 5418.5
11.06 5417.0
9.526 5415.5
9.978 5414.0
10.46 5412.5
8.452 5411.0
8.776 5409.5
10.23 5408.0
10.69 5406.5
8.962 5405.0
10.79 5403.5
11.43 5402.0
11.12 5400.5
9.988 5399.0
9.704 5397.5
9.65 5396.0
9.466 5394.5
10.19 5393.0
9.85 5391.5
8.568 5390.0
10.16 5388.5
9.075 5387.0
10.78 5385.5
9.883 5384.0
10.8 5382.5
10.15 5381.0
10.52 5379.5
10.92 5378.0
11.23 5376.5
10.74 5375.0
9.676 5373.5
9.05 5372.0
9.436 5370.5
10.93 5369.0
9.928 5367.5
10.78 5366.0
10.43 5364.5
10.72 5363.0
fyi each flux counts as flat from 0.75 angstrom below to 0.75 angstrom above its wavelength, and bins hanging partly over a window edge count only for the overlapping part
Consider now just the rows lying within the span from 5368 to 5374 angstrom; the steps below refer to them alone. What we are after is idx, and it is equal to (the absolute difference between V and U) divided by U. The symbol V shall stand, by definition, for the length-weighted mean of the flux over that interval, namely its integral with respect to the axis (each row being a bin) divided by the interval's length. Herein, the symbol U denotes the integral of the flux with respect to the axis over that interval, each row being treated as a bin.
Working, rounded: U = 59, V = 9.8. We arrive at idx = 0.83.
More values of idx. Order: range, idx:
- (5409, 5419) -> 0.90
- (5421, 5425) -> 0.75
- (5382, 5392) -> 0.90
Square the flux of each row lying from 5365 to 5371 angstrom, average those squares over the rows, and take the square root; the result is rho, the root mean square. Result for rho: 10.3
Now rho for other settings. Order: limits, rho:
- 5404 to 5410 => 9.7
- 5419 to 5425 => 10.5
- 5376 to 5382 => 10.7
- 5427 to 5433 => 9.5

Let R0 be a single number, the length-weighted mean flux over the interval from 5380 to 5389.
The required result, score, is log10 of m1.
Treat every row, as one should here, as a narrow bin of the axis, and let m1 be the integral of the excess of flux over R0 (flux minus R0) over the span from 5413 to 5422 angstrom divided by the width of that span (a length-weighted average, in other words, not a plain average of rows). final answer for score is -0.3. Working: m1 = 0.5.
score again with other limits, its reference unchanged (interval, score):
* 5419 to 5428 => -0.7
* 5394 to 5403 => -1.0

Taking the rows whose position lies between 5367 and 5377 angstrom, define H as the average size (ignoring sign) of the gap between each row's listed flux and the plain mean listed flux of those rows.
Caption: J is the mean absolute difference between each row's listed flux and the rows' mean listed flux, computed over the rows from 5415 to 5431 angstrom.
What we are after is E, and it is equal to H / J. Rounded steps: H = 0.707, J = 0.72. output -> 0.98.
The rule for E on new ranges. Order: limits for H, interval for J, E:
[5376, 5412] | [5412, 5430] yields 1.09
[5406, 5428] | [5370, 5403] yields 1.09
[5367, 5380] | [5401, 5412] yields 0.66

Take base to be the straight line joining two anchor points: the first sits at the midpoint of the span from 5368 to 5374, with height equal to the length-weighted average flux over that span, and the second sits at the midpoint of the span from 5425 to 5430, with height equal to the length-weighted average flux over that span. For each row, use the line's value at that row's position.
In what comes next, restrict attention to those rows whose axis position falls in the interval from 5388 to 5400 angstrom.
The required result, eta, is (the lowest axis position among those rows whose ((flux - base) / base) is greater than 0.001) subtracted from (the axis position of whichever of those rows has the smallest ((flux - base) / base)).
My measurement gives 1.5 angstrom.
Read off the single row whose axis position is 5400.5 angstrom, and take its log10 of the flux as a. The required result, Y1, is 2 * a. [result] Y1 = 2.09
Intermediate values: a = 1.05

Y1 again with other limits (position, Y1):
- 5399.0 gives 2.00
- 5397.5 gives 1.97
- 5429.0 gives 1.93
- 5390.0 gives 1.87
